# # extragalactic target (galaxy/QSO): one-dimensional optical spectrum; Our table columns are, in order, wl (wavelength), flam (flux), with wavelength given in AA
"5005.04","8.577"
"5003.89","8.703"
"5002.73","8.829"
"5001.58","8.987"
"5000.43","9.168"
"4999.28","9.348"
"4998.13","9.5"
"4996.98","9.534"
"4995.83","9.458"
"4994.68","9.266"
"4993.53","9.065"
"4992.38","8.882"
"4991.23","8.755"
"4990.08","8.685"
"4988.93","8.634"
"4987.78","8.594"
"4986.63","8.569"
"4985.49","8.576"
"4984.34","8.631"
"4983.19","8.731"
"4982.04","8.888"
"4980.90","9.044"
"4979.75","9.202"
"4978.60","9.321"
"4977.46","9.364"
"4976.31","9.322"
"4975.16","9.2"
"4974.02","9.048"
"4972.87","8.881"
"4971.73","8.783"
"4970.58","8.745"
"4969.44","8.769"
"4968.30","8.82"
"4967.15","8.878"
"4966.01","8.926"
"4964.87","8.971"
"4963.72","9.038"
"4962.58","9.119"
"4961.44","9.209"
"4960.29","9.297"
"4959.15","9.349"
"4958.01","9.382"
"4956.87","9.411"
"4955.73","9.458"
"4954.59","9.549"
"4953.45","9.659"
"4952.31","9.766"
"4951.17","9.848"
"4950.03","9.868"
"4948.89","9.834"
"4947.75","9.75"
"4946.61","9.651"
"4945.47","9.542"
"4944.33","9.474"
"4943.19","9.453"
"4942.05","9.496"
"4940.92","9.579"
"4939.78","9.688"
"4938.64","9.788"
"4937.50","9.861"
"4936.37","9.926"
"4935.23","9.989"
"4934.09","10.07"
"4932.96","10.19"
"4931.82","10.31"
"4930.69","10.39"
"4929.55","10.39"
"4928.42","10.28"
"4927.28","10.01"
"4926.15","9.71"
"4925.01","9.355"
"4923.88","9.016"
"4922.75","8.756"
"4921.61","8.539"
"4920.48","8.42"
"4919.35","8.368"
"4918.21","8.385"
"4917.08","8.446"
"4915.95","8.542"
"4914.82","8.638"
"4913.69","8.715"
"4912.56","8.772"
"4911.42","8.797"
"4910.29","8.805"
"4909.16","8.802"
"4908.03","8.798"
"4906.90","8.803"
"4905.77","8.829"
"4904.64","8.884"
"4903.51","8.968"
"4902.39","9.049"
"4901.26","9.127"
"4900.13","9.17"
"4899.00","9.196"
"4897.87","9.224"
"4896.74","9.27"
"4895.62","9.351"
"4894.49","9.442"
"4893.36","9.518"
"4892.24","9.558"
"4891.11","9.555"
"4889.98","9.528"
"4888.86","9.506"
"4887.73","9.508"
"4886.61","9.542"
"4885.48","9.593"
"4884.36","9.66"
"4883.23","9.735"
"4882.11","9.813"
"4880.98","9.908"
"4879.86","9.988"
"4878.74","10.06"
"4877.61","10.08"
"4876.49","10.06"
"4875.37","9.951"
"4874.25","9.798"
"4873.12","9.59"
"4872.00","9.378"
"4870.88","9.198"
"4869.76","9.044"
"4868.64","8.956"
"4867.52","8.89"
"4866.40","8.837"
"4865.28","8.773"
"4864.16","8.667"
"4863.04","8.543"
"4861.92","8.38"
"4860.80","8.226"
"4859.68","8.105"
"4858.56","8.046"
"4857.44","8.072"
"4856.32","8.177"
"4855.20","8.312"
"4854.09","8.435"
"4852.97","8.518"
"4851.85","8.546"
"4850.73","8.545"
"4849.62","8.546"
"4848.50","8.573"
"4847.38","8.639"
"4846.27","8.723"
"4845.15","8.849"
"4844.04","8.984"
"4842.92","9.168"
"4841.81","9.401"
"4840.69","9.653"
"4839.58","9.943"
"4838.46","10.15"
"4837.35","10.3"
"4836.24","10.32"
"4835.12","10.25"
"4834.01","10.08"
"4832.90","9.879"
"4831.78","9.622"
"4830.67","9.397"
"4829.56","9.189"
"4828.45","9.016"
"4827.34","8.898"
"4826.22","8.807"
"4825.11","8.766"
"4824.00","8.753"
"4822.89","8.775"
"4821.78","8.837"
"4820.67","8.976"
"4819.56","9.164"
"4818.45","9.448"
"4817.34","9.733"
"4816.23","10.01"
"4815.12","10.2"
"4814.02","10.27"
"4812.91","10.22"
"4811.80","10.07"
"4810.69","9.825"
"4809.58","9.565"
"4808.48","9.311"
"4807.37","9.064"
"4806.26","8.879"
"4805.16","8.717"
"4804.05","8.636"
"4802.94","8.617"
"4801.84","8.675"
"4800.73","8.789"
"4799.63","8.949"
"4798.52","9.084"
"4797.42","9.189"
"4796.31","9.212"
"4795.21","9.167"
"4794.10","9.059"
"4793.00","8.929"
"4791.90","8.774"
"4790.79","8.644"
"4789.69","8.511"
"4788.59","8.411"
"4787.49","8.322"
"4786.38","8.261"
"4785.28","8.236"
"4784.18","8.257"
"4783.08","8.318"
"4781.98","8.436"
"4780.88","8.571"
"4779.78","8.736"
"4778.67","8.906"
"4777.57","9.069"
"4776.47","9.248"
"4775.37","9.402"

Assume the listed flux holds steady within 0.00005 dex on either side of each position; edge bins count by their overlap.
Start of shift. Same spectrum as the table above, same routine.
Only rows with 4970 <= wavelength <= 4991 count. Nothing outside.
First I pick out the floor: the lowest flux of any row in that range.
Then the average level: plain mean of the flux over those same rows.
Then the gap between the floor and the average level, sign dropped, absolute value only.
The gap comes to 0.33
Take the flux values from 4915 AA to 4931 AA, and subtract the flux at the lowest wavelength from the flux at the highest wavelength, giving 1.8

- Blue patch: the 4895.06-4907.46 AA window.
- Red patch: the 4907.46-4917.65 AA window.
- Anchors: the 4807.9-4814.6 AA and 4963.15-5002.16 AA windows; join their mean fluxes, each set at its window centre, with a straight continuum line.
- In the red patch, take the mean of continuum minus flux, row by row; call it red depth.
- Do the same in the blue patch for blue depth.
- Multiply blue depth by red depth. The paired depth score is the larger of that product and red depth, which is 0.65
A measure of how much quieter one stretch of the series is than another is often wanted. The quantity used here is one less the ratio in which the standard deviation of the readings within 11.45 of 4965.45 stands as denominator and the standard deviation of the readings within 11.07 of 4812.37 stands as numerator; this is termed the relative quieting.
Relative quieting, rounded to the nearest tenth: -1.3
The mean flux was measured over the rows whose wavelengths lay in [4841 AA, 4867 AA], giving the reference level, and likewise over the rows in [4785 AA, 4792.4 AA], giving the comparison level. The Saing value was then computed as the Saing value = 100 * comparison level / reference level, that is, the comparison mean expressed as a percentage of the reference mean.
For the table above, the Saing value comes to 99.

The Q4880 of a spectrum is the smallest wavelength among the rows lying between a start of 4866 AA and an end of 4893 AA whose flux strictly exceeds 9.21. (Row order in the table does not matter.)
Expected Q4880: 4872.00 AA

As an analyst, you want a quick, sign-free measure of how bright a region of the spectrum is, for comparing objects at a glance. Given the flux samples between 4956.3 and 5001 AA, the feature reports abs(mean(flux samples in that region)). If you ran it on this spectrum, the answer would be 9.0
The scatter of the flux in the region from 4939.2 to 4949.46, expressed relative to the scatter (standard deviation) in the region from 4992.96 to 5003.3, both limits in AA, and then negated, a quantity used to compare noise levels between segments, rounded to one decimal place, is -0.5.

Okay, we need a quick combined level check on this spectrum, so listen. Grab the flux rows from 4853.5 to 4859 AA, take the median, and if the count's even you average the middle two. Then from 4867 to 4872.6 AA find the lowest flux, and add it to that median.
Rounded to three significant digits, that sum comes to 17.1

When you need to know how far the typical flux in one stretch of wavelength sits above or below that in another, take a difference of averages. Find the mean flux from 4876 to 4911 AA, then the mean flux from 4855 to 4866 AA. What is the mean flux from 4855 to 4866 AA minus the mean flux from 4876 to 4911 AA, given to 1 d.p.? -1.1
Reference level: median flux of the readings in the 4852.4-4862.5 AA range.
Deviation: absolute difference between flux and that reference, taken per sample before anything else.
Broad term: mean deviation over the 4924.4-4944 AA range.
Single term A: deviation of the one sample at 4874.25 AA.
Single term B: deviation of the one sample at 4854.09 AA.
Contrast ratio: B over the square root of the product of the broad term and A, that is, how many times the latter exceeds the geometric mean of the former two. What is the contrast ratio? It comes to 0.1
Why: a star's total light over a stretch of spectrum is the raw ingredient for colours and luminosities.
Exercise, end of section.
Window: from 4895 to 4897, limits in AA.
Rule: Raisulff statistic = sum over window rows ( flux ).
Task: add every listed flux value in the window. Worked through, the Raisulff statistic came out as 18.6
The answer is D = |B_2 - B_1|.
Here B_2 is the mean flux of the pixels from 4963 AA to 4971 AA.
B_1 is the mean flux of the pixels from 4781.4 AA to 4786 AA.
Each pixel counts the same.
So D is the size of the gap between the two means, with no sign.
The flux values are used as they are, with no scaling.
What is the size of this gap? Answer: 0.6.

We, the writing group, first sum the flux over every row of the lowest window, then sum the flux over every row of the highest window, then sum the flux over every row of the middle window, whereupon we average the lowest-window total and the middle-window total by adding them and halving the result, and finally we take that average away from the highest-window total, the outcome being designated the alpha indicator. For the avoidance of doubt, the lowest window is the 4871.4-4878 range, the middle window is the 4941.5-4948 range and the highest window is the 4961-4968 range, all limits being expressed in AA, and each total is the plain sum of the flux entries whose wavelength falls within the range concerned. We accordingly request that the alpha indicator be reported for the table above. -4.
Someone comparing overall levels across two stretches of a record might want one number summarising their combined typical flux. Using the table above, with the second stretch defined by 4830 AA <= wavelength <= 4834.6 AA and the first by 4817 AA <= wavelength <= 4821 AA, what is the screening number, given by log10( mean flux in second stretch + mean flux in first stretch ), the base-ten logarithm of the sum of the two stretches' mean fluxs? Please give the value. 1.28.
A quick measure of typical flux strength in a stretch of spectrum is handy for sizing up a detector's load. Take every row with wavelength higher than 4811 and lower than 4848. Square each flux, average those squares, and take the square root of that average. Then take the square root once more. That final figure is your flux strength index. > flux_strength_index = 3.08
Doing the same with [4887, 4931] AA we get 3.03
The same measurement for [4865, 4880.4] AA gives 3.08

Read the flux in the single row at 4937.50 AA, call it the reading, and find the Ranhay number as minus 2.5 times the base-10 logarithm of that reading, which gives -2.48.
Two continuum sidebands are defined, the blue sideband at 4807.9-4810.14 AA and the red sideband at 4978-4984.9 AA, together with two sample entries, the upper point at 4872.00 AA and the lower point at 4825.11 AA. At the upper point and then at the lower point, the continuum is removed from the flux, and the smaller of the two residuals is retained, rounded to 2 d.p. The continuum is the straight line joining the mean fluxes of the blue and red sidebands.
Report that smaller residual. -0.63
